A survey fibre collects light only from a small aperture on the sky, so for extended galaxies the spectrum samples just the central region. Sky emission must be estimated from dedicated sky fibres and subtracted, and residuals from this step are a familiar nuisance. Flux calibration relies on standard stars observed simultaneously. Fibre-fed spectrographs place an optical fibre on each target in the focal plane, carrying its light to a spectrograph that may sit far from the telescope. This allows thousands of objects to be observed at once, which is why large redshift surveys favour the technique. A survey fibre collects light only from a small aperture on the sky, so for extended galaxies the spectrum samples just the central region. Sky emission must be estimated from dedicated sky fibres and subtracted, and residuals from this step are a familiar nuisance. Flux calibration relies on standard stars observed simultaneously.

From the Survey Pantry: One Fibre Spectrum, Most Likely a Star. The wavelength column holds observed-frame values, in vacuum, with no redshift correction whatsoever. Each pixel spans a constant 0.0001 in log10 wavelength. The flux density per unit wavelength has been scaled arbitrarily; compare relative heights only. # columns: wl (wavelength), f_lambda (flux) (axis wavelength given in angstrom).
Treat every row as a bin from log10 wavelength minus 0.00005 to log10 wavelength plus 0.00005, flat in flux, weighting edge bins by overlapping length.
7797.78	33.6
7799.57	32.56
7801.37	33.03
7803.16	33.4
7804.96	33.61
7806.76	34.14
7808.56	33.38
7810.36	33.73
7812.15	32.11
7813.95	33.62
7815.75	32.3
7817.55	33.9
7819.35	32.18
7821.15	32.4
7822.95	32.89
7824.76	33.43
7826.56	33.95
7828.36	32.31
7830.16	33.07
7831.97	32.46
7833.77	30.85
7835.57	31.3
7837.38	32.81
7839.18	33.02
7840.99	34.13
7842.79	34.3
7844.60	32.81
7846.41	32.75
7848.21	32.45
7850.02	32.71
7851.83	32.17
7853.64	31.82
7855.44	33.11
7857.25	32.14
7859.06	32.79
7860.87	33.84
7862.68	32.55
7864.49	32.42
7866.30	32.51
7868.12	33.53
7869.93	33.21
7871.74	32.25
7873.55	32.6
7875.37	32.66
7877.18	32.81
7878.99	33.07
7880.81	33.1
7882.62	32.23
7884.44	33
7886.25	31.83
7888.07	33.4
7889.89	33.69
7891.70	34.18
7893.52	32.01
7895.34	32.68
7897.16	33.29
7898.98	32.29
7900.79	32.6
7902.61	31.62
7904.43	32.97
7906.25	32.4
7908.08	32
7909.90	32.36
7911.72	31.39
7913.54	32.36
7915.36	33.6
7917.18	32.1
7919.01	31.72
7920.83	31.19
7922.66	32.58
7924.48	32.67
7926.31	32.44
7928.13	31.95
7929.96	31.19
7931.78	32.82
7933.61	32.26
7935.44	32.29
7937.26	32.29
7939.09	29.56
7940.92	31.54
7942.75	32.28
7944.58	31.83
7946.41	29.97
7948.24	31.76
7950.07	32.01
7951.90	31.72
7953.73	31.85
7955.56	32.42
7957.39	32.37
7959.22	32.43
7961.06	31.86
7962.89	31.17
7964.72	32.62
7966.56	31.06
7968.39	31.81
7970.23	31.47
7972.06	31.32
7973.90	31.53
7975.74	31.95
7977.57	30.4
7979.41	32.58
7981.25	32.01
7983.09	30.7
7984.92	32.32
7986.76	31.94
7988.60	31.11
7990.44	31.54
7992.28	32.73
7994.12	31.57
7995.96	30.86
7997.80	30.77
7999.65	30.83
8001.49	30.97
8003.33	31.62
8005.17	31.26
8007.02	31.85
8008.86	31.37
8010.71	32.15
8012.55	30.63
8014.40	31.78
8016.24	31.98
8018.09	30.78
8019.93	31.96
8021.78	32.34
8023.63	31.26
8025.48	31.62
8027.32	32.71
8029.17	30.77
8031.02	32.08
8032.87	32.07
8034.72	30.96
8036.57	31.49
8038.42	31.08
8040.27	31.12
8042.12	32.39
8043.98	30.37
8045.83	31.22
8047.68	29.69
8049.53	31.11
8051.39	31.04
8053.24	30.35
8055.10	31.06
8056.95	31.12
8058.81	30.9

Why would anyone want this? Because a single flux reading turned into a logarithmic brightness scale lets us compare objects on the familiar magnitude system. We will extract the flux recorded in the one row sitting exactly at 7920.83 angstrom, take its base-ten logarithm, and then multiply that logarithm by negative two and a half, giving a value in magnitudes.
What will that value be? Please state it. -3.74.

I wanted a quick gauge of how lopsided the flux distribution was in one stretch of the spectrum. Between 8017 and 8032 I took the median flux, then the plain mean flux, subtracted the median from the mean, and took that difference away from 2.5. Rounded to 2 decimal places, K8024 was 2.60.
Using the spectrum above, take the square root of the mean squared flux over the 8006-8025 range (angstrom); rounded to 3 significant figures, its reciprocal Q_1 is 0.0316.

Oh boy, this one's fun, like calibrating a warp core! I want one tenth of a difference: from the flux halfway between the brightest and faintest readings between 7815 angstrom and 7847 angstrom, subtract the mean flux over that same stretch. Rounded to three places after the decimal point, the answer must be -0.025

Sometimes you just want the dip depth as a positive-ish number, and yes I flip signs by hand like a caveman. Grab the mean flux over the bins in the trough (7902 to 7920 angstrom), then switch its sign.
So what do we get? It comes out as -32.3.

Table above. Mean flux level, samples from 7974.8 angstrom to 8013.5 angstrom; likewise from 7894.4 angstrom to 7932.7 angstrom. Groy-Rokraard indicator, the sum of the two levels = 63.8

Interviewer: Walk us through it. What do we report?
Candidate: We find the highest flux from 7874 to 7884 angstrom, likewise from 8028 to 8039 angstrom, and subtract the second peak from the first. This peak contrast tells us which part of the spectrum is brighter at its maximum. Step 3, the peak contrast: 1.0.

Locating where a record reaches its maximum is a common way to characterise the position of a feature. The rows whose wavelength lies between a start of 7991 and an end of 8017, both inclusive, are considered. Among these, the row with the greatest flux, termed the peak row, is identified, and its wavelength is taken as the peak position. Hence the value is 7992.28 angstrom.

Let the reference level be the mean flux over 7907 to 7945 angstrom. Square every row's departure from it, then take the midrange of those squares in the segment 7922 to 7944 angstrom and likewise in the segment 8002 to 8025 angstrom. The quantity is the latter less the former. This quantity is -2.1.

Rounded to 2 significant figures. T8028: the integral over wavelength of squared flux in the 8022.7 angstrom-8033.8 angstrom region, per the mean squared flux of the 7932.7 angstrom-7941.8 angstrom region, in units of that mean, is 11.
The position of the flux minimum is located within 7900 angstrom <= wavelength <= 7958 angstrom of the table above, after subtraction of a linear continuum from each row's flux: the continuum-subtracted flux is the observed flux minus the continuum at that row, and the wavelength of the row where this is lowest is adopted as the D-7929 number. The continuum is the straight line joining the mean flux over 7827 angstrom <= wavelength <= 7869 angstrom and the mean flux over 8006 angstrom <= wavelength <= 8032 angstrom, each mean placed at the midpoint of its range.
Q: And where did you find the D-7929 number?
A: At 7939.09 angstrom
